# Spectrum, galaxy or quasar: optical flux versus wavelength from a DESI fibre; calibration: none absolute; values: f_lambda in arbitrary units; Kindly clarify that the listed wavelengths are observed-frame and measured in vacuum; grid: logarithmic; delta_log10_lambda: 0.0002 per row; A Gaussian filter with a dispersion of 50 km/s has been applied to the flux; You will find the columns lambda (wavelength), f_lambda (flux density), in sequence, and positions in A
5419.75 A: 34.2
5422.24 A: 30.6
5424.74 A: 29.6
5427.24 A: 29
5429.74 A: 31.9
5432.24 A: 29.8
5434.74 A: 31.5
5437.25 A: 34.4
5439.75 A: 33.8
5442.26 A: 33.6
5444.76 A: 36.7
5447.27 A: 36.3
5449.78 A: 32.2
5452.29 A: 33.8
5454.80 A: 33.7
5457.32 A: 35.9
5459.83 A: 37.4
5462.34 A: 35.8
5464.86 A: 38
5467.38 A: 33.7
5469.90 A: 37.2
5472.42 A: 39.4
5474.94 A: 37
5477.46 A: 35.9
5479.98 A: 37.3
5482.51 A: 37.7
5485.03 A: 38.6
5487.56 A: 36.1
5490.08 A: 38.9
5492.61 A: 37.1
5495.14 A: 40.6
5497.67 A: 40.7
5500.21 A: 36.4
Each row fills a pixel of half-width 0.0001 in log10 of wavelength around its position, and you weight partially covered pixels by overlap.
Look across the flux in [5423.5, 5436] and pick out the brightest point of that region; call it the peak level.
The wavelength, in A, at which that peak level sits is 5429.74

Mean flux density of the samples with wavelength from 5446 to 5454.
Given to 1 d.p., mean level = 34.1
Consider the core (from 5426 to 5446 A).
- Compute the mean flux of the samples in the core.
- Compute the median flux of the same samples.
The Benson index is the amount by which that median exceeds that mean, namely 0.16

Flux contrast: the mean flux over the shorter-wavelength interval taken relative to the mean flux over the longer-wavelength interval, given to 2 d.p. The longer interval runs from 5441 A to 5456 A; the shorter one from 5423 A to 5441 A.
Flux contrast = 0.91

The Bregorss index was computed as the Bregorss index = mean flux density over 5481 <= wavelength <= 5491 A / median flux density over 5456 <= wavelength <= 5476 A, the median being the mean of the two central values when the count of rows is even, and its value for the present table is 1.02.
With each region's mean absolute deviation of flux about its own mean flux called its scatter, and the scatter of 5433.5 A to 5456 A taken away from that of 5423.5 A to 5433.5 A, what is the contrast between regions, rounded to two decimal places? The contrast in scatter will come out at -0.29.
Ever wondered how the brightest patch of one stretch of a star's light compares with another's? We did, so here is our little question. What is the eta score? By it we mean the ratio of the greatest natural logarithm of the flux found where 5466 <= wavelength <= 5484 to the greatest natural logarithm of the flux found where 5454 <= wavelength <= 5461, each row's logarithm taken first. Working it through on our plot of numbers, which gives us 1.01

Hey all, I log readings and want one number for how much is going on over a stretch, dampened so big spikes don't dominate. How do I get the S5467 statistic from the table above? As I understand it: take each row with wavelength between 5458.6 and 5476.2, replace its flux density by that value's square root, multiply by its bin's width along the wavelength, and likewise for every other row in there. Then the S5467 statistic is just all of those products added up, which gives 107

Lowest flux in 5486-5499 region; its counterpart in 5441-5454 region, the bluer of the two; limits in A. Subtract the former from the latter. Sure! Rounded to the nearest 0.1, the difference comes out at -3.9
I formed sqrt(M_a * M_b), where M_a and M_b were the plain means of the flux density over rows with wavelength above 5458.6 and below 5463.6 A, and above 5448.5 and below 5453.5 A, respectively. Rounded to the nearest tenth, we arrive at 34.8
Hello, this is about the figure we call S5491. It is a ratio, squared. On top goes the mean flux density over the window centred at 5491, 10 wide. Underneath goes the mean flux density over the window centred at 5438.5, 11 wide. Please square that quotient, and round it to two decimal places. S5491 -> 1.31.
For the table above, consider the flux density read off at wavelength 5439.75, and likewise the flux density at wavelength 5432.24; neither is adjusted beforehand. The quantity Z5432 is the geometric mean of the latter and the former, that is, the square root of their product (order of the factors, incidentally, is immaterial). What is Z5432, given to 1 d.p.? 31.7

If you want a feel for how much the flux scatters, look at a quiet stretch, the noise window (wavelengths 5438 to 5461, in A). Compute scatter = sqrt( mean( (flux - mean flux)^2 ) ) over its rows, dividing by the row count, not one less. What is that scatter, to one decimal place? 1.7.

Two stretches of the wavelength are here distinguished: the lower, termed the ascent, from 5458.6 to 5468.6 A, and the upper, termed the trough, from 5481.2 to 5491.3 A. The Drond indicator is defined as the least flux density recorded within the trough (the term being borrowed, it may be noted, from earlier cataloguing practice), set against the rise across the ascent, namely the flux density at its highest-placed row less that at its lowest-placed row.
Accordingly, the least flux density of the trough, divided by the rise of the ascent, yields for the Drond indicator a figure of -10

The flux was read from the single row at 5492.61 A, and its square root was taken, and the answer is 6.1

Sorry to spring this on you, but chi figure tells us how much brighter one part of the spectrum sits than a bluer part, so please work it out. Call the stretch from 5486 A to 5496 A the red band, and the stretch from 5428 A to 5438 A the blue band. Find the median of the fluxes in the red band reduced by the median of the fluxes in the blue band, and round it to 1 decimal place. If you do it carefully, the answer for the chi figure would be 6.3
